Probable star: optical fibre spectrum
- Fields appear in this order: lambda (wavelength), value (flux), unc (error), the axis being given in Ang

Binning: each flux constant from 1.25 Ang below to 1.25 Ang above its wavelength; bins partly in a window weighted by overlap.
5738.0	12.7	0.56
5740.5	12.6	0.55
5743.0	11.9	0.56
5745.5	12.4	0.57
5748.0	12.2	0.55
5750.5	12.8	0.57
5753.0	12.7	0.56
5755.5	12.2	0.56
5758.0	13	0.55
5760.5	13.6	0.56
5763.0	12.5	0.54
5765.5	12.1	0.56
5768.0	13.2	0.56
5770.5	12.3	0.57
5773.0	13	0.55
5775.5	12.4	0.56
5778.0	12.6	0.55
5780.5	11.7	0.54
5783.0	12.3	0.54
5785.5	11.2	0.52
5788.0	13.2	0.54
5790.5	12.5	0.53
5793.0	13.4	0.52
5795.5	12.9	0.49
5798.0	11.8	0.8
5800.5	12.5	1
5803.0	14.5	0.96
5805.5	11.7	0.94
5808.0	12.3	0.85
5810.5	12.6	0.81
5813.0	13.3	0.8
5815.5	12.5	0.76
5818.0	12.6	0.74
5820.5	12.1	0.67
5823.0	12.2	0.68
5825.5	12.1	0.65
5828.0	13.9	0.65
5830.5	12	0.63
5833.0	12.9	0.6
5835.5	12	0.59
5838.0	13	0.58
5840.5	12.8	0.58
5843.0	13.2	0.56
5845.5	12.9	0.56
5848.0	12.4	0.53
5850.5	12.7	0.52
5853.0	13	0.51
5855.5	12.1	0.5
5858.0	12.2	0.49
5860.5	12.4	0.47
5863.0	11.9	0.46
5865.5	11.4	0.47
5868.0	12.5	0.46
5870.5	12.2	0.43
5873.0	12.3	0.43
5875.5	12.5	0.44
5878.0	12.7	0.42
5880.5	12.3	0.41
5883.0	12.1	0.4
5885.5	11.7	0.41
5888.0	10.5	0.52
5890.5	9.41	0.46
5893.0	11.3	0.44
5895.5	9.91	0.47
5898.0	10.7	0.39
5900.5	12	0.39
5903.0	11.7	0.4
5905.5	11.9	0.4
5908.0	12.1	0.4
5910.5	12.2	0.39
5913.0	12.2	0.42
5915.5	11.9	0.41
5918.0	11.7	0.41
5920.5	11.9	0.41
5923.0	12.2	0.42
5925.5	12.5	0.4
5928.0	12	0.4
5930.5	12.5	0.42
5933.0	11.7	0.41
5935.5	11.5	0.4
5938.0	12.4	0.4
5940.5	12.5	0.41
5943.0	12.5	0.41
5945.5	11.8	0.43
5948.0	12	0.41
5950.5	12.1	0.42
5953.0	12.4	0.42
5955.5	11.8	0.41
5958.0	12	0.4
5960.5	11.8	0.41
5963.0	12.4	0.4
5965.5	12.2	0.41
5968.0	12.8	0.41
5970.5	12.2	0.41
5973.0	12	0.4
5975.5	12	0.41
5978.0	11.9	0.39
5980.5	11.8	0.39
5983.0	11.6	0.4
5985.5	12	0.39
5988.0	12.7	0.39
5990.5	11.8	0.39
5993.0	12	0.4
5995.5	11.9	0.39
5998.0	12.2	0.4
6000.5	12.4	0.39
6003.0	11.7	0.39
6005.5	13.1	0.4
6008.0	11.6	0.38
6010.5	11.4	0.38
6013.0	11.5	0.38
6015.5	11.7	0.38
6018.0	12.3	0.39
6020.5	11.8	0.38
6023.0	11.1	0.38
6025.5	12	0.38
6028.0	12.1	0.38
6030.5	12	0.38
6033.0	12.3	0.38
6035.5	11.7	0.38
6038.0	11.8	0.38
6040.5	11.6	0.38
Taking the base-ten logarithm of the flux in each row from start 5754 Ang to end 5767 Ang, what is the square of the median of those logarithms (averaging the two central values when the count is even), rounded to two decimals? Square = 1.20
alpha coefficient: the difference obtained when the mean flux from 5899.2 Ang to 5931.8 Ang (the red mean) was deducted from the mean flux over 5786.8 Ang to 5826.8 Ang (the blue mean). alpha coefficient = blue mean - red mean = 0.6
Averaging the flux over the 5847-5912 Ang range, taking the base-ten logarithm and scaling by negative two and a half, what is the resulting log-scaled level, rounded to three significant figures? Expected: -2.68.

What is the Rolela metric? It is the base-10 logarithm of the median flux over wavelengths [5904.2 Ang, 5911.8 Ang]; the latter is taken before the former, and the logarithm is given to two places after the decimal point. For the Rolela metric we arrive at 1.08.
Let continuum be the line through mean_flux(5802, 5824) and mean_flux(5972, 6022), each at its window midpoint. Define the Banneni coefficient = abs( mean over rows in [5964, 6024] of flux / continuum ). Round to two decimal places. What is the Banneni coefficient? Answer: 1.00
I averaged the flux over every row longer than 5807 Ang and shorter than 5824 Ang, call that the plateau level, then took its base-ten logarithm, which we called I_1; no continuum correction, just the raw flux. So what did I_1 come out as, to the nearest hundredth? 1.10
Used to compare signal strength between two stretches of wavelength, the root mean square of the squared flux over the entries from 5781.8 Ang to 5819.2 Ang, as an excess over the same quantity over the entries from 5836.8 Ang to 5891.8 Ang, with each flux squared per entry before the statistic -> 10.5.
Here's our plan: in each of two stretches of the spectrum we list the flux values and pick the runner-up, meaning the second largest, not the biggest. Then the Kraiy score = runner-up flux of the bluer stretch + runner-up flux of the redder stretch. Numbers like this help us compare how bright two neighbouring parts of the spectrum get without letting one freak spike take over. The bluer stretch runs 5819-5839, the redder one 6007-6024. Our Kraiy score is 24.8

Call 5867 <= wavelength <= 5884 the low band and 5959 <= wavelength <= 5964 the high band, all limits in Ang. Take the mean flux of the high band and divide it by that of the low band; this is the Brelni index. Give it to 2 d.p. 0.98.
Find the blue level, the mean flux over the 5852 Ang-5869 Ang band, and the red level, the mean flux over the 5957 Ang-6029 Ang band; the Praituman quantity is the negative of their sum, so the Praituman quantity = -24.2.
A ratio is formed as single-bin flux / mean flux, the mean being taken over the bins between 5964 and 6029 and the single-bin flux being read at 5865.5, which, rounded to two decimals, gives 0.95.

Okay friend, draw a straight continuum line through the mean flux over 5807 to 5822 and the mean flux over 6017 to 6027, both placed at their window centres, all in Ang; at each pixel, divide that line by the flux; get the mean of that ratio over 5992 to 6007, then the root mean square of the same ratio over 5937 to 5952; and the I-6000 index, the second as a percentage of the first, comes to 102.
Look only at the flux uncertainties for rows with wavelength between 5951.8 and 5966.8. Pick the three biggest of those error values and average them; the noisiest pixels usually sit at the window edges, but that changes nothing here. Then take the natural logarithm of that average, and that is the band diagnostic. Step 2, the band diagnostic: -0.88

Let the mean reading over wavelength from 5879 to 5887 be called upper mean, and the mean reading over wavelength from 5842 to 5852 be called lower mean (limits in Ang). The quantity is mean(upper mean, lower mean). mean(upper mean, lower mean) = 12.4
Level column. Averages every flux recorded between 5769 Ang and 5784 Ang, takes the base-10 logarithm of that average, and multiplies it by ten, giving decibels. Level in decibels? 10.9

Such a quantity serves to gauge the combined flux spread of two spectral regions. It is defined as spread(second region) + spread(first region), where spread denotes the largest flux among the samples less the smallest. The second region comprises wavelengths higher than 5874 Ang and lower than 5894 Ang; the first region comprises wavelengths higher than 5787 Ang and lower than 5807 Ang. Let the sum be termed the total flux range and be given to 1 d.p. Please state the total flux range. 6.1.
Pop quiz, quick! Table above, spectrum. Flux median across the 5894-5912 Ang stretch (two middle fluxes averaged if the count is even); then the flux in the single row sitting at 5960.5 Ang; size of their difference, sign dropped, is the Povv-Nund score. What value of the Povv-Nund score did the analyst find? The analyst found 0.1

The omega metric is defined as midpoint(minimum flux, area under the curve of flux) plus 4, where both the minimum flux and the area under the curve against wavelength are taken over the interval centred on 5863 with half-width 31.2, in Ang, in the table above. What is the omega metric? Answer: 389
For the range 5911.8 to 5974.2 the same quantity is 388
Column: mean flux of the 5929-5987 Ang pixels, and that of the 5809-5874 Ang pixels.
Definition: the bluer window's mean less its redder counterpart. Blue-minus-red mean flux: 0.4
